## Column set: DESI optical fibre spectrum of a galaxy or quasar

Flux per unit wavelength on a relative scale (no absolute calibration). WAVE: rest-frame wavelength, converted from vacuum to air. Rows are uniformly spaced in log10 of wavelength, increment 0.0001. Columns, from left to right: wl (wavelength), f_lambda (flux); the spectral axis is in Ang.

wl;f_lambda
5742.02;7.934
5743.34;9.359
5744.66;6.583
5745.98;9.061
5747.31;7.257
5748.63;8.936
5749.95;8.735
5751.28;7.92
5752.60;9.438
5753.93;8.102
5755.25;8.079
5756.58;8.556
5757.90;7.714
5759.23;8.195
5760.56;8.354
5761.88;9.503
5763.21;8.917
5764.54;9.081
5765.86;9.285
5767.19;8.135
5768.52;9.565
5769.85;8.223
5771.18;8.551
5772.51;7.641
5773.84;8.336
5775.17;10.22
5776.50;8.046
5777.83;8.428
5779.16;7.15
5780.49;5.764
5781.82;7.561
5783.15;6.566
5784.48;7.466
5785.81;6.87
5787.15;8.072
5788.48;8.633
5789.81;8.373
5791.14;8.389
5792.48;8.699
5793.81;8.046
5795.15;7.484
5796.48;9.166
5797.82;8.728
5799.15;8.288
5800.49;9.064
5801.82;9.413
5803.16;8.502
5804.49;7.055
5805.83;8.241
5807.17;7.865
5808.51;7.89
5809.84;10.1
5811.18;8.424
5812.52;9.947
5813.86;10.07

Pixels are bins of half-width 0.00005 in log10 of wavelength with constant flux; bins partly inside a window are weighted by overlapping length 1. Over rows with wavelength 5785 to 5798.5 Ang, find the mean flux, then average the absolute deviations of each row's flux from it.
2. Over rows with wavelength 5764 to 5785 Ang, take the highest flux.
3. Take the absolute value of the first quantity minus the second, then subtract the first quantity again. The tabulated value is 9.2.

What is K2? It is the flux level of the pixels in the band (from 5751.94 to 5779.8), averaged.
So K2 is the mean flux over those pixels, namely 8.55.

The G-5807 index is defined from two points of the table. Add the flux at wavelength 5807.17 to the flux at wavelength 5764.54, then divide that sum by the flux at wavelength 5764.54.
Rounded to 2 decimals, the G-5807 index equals 1.87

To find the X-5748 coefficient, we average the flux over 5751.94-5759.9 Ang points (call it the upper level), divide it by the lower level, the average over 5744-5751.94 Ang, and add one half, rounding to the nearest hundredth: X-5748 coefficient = 1.53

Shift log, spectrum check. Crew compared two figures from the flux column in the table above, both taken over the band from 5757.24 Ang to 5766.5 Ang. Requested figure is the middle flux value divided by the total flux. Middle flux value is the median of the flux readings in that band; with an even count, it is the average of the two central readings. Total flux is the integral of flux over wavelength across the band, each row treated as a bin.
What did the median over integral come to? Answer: 0.11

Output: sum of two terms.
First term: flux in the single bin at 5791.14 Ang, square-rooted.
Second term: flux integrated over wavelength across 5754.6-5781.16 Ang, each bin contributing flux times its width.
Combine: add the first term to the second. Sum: 226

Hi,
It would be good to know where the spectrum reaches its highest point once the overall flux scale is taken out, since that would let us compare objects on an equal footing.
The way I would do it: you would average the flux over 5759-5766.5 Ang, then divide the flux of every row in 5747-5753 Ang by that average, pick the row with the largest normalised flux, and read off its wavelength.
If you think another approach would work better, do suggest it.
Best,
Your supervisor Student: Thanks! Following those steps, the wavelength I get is 5752.60 Ang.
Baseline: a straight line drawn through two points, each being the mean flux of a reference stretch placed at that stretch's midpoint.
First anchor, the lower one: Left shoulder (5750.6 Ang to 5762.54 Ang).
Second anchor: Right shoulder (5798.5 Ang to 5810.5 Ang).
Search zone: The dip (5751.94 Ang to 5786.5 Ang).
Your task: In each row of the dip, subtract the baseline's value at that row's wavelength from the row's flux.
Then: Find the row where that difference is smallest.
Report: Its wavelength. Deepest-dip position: 5780.49 Ang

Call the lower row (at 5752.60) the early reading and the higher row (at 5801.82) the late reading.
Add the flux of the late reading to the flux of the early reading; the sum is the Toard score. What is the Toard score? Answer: 19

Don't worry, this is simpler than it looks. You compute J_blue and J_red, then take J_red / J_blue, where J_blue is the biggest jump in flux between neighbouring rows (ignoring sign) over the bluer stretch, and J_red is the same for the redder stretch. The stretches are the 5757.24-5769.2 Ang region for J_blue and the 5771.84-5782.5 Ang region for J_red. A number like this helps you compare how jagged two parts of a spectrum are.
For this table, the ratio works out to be 1.5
